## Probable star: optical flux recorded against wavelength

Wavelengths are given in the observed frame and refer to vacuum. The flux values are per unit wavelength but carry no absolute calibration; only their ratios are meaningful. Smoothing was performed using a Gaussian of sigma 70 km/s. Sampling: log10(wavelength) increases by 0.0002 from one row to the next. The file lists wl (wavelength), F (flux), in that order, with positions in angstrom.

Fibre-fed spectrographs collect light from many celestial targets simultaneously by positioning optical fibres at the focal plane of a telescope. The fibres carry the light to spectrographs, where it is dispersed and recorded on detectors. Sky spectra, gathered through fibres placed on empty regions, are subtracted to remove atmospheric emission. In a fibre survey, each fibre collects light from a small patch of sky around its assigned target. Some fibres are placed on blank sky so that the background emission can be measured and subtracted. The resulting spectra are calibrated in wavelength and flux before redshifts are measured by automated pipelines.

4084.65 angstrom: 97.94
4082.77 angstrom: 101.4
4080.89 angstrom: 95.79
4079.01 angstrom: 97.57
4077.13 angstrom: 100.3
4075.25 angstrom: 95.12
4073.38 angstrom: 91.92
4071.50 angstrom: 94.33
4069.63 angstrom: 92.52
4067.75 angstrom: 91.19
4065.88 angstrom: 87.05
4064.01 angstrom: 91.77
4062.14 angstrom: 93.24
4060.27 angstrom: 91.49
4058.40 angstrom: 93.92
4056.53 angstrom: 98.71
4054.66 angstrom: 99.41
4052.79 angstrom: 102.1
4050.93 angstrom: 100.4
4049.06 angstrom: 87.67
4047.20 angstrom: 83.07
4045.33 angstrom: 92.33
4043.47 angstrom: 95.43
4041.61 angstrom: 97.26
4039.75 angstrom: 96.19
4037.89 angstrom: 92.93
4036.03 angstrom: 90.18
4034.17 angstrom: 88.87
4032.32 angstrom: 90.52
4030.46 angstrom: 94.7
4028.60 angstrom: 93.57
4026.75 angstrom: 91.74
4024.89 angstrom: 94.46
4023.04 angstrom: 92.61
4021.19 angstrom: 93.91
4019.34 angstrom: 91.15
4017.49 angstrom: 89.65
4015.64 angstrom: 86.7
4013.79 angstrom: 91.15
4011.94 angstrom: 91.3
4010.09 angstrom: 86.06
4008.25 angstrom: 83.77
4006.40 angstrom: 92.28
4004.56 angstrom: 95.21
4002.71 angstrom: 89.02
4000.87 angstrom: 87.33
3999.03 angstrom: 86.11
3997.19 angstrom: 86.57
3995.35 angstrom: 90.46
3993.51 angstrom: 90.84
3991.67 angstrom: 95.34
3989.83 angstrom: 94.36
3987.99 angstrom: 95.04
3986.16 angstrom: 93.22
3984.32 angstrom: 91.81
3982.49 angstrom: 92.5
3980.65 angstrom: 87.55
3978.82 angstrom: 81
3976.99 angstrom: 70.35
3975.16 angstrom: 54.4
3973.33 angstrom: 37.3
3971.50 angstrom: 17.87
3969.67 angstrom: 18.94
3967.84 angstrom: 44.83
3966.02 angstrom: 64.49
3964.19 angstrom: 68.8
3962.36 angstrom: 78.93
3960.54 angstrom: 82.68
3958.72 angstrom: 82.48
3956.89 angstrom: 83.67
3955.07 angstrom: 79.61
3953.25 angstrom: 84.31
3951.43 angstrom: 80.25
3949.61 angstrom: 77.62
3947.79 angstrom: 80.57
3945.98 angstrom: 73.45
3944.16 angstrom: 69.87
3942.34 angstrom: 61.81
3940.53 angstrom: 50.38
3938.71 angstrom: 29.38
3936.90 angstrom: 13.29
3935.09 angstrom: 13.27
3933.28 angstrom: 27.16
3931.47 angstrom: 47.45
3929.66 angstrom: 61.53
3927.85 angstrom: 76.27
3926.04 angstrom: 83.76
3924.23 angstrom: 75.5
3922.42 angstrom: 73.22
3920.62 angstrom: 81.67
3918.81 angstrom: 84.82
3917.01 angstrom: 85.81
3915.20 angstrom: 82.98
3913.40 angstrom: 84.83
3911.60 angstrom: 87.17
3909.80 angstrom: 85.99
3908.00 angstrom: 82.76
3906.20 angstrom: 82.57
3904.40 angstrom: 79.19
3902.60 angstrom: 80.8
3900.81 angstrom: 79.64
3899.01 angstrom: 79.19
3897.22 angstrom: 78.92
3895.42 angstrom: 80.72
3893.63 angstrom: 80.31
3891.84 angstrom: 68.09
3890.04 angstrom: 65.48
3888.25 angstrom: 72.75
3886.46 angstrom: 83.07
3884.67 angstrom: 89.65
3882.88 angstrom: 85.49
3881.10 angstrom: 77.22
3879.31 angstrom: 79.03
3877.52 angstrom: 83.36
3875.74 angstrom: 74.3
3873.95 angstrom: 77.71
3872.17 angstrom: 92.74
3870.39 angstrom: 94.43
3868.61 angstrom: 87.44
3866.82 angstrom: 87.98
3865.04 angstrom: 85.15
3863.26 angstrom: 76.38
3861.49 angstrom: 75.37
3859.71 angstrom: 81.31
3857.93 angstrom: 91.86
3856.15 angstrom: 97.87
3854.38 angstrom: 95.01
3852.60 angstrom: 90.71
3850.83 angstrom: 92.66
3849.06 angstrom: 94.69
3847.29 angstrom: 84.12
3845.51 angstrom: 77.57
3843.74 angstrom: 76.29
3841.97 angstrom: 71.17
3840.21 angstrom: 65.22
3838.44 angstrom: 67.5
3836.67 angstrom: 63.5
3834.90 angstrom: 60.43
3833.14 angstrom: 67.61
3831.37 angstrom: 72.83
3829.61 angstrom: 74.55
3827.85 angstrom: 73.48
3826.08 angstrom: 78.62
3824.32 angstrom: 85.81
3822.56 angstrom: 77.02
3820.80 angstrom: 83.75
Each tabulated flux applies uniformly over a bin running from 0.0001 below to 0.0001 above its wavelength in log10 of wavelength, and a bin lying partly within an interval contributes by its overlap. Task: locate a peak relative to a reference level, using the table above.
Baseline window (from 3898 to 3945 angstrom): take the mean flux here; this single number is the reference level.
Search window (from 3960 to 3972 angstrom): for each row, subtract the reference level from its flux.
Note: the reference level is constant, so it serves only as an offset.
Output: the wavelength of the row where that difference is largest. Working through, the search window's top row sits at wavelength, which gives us 3960.54 angstrom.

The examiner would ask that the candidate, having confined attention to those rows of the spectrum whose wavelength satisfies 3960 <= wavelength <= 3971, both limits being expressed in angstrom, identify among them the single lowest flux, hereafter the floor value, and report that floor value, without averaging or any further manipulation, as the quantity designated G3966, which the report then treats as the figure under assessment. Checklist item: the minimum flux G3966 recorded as 18.94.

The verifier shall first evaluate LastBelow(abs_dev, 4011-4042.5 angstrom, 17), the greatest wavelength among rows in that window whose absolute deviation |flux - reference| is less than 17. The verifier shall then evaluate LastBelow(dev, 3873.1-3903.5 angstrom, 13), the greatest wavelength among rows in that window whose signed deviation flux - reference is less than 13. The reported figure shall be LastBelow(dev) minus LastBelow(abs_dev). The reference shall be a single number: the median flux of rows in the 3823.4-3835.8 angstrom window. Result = -133.4 angstrom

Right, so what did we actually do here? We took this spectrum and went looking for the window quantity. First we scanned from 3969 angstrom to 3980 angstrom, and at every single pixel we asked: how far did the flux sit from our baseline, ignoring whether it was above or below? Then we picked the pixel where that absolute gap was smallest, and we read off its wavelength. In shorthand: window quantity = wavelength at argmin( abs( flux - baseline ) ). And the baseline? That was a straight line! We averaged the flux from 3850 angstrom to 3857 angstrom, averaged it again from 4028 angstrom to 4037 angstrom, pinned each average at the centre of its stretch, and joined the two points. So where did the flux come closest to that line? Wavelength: 3978.82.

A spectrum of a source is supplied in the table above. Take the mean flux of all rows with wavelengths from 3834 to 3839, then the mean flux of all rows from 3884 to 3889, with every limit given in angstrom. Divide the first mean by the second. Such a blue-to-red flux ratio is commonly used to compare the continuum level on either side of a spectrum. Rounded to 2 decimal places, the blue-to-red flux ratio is 0.78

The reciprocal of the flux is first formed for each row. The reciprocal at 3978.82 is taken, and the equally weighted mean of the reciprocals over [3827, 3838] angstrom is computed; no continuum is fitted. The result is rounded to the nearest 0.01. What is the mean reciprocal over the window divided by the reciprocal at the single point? 1.19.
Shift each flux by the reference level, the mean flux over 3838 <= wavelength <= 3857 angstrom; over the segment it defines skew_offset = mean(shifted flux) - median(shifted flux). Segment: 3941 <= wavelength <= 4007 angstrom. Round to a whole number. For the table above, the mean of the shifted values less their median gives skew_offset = -6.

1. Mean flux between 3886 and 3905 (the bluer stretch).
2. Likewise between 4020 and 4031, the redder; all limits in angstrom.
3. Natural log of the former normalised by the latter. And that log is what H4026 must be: -0.19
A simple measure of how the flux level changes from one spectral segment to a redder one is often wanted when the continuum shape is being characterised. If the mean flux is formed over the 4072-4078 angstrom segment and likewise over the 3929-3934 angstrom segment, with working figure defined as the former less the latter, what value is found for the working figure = 50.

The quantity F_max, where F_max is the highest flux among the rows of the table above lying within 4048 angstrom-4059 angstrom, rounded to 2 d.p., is 102.10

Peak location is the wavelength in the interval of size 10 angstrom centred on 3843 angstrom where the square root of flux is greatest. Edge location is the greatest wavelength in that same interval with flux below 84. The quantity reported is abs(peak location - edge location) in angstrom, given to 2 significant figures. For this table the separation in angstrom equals 1.8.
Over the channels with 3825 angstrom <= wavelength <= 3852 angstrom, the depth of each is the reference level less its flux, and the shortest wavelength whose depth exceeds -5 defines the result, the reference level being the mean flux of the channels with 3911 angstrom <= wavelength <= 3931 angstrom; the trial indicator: 3826.08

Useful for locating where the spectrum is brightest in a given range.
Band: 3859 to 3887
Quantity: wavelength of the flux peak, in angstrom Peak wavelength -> 3870.39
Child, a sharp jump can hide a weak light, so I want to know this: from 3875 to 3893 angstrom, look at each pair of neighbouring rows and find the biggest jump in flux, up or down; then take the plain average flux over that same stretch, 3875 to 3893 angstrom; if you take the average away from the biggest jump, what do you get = -68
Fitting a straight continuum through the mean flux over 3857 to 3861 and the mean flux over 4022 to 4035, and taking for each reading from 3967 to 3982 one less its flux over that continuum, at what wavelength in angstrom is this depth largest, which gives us 3971.50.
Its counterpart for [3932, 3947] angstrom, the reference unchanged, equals 3935.09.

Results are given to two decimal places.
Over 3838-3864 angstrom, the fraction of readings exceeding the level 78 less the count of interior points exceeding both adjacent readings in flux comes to -1.47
